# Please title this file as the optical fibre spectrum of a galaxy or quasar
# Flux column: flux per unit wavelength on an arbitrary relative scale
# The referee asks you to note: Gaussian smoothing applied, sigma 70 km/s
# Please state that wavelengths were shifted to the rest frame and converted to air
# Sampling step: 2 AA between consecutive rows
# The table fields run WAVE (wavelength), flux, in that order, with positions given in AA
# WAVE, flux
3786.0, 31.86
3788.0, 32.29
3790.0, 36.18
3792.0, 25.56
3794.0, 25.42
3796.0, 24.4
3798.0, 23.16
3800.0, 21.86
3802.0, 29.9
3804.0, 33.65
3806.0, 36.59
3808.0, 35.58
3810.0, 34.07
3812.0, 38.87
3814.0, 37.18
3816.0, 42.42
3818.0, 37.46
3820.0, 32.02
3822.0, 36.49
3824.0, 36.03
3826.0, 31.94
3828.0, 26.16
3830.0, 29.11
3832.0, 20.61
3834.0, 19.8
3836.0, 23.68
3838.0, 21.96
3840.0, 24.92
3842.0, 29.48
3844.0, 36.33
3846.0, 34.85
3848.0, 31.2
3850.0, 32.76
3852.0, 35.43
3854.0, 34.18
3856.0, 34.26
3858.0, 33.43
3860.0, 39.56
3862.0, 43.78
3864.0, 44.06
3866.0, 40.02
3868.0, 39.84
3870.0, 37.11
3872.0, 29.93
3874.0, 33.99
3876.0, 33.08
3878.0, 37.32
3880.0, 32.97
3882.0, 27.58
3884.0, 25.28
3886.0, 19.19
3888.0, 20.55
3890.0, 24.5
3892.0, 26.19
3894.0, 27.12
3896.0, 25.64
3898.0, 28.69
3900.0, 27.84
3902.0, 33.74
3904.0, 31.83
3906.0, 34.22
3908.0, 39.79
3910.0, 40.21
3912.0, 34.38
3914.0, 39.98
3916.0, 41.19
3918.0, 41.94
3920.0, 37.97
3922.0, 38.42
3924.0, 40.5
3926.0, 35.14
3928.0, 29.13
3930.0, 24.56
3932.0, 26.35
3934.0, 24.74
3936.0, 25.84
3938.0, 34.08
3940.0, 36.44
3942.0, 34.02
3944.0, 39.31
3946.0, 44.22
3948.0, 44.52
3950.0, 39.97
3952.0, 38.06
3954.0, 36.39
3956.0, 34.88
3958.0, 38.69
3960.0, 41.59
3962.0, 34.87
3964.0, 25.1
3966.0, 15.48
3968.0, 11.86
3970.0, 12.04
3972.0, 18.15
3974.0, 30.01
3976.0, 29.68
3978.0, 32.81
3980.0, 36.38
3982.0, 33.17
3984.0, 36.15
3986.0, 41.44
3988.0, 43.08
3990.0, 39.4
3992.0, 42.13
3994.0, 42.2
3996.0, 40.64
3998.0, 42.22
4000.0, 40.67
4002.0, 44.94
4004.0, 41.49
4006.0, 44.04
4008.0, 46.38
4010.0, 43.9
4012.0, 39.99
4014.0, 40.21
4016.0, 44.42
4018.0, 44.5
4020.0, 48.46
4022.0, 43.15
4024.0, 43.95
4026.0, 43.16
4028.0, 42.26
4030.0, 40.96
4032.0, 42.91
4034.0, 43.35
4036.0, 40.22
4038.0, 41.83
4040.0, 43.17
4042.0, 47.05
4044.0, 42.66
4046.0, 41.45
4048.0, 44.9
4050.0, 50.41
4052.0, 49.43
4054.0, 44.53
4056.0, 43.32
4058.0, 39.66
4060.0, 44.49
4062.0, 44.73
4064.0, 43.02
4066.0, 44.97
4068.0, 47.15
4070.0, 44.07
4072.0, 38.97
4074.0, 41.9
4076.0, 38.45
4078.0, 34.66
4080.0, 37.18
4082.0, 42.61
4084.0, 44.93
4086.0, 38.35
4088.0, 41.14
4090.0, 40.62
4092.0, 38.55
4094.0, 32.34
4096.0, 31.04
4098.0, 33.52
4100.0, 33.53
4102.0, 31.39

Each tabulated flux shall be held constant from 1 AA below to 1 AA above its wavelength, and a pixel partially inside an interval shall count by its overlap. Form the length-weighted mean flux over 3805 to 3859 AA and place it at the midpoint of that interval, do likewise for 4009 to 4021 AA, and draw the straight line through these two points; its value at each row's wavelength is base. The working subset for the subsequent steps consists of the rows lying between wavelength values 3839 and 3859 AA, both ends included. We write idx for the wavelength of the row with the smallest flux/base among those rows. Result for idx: 3840.0 AA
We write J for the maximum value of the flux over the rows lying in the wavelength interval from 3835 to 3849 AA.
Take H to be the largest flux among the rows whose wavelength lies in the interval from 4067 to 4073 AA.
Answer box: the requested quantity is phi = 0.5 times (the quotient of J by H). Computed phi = 0.39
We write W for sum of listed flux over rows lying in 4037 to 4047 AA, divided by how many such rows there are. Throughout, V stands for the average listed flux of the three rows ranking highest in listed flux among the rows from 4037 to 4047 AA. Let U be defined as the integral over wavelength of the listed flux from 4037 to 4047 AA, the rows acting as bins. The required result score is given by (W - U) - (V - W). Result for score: -390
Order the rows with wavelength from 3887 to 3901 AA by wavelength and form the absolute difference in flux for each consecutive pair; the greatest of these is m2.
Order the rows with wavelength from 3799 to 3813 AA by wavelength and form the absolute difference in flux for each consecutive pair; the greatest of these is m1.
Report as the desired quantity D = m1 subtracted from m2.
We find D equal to -4.09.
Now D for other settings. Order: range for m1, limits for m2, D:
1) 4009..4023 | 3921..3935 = 0.70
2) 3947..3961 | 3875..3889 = 1.54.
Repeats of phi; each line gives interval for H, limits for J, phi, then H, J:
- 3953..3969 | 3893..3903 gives 0.41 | 41.59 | 33.74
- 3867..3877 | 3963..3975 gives 0.38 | 39.84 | 30.01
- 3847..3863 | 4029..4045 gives 0.54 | 43.78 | 47.05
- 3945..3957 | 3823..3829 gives 0.40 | 44.52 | 36.03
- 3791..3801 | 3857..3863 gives 0.86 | 25.56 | 43.78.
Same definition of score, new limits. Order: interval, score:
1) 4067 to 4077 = -381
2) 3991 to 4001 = -375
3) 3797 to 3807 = -266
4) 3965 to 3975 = -161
